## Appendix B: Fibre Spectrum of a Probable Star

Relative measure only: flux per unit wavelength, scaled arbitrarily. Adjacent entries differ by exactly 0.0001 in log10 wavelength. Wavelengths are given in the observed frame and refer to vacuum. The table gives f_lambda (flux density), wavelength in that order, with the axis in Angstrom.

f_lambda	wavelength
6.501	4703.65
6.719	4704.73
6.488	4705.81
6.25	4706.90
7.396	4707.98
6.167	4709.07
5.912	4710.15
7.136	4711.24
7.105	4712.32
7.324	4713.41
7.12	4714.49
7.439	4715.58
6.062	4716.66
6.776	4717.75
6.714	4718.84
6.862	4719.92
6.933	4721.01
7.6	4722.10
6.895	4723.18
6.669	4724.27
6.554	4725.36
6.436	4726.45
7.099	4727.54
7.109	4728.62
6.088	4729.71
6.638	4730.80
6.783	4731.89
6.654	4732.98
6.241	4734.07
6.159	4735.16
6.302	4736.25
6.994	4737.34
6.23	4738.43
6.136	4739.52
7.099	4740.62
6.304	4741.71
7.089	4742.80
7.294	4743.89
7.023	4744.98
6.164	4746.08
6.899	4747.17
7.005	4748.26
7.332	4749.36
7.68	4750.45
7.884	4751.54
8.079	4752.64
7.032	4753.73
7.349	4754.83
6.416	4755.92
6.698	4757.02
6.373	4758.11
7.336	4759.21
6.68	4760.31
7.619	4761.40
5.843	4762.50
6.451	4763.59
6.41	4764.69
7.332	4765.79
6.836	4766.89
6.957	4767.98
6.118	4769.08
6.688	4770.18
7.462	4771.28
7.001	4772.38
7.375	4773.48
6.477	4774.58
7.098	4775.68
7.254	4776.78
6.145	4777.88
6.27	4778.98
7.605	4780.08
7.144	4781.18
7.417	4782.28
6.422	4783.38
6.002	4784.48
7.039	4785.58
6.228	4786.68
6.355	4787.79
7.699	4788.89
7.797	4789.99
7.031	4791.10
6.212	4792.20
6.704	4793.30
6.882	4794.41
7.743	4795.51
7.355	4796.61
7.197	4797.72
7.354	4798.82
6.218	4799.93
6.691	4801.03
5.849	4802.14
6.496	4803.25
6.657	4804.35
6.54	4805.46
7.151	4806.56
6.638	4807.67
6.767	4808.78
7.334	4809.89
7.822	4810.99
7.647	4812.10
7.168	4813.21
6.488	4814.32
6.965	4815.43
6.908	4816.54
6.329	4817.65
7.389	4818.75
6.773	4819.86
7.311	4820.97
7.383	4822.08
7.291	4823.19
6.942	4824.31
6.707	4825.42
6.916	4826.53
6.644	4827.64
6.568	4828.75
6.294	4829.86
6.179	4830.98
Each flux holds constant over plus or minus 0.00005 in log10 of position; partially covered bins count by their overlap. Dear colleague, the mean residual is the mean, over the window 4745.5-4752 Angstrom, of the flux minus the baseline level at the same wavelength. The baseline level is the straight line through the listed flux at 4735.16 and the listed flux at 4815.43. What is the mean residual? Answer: 0.86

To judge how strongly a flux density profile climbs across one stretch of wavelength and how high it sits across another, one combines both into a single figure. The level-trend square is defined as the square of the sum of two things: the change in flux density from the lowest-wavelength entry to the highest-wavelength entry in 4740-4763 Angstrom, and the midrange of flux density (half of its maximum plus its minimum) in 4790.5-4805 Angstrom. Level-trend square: 31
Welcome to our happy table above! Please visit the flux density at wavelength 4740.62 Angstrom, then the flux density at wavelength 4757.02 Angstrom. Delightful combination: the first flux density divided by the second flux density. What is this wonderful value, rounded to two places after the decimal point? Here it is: 1.06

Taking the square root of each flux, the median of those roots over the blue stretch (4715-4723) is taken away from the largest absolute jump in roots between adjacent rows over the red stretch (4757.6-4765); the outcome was -2.28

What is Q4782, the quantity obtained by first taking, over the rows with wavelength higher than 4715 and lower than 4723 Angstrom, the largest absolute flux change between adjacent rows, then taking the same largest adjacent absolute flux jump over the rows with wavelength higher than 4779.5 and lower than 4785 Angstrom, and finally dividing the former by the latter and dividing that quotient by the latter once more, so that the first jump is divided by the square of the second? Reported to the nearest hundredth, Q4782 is 1.39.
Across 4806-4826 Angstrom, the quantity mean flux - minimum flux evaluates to 0.73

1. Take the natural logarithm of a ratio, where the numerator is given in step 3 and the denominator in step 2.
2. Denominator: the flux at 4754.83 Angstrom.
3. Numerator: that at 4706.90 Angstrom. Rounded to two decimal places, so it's -0.16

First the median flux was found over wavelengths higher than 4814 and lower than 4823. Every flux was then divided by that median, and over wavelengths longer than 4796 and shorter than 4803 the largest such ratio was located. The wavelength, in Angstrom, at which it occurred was 4796.61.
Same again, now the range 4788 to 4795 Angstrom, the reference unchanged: 4789.99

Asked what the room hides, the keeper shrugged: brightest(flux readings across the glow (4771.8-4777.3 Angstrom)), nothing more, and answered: 7.375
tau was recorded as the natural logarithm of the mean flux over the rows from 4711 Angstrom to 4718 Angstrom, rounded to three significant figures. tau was 1.95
